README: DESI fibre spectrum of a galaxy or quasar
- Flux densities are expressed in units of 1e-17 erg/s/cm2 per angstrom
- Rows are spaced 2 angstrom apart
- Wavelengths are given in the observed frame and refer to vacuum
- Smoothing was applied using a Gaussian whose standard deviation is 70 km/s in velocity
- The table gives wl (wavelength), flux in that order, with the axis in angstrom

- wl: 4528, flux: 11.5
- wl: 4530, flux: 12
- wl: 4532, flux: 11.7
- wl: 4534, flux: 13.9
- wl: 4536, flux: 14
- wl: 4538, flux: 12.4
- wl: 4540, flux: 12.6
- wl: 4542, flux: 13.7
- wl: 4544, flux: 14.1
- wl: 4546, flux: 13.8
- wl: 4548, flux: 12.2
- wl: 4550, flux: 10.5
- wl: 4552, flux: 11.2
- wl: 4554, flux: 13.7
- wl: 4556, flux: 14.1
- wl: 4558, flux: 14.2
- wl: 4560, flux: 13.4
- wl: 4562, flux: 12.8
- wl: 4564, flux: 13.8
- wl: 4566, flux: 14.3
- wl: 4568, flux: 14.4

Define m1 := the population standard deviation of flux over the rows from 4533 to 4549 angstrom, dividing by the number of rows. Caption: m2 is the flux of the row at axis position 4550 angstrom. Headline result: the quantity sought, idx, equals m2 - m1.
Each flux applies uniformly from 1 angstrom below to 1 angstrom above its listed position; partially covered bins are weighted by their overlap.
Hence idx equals 9.8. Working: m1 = 0.7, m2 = 10.5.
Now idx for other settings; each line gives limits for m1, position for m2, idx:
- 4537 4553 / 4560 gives 12.2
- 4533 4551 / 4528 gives 10.4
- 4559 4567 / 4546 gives 13.3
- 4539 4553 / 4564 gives 12.5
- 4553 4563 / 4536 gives 13.5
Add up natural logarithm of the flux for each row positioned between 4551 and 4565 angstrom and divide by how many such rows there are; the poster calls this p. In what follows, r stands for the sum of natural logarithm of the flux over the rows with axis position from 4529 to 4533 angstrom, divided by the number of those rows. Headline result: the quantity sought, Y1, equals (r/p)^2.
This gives 0.91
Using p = 2.59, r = 2.47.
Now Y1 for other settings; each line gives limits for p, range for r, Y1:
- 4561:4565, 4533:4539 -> 1.01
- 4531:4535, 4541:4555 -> 0.99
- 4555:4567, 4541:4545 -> 1.01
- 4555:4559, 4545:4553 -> 0.87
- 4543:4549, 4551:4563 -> 0.99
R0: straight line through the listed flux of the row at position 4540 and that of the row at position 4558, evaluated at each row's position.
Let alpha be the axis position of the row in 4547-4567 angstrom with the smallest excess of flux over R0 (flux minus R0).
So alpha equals 4550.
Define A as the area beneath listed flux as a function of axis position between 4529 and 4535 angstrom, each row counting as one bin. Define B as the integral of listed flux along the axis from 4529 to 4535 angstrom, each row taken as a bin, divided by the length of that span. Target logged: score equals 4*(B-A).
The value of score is -251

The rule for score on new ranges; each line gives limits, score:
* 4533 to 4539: -269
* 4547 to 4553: -226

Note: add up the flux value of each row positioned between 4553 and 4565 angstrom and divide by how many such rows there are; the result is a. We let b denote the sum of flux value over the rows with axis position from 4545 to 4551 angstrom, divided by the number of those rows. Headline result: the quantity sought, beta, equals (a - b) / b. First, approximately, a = 13.67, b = 12.2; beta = 0.123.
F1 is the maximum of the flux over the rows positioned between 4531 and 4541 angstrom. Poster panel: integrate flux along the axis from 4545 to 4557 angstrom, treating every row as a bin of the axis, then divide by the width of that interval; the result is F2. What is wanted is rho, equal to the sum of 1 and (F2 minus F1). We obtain -0.4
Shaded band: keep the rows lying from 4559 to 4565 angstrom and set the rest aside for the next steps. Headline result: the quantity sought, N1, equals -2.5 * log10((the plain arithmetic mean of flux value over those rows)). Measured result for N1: -2.81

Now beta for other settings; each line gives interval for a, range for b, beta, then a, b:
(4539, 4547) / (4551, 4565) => 0.018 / 13.55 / 13.3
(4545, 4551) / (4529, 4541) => -0.047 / 12.17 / 12.8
